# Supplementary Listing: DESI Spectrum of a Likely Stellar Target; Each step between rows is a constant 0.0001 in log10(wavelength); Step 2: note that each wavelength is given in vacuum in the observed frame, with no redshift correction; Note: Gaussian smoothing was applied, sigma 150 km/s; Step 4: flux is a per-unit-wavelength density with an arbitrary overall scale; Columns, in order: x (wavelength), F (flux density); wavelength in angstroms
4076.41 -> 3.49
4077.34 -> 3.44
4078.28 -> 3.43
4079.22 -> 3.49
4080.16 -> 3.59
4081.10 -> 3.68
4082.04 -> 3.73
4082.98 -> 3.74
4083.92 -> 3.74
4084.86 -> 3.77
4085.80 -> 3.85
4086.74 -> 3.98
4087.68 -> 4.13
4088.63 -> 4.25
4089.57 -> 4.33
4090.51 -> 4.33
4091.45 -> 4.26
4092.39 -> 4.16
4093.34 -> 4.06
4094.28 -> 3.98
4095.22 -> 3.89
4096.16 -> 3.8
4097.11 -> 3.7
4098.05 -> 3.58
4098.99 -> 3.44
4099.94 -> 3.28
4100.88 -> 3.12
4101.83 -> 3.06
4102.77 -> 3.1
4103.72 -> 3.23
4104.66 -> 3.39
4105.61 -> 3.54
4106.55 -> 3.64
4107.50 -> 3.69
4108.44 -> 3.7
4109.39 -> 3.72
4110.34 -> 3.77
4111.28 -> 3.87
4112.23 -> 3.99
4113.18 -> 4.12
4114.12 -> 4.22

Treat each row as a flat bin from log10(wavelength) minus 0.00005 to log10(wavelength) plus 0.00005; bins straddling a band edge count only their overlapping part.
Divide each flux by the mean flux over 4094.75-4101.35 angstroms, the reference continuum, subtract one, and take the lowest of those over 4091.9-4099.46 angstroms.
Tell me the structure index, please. -0.03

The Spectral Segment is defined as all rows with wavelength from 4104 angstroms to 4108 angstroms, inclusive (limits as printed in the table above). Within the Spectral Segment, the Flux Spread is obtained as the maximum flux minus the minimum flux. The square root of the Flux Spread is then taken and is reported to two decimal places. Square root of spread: 0.55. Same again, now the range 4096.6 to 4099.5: 0.51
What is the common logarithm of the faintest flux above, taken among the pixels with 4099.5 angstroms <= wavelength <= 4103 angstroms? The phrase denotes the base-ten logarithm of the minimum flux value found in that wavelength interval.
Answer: 0.49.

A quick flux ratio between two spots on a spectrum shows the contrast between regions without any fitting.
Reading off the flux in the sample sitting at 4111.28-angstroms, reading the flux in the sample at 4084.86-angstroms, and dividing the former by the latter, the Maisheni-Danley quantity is 1.03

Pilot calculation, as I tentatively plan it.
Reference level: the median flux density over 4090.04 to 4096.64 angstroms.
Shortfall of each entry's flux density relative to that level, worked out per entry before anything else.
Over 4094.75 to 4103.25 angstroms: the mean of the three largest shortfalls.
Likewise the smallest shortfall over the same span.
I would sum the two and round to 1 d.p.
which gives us 1.1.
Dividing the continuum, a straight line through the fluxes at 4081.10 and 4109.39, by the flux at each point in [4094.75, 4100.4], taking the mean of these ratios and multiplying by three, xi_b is 3.08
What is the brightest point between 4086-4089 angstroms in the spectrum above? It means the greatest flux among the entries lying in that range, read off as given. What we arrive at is 4.25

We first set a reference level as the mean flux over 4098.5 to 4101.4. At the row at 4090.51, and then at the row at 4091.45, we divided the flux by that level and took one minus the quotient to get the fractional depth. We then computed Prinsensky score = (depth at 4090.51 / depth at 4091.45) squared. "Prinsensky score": 1.1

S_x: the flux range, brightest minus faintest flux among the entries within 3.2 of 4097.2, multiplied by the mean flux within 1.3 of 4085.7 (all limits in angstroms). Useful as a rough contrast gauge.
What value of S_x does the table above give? 2.7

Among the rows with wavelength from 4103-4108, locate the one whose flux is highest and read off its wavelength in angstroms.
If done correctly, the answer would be 4107.50 angstroms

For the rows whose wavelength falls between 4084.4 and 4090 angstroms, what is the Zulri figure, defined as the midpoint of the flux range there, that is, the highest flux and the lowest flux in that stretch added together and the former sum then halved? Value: 4.05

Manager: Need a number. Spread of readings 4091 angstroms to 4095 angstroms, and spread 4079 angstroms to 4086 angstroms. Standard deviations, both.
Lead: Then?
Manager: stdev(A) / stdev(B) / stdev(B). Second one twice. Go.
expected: 10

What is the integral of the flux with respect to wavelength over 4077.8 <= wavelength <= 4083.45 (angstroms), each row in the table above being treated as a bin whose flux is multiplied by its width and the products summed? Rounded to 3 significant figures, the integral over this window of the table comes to 20.4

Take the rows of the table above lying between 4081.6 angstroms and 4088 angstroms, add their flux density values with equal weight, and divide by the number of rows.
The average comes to 3.8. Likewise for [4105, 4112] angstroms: 3.7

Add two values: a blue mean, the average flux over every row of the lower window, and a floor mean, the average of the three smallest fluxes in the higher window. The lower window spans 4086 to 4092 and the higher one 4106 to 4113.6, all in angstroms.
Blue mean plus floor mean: 7.9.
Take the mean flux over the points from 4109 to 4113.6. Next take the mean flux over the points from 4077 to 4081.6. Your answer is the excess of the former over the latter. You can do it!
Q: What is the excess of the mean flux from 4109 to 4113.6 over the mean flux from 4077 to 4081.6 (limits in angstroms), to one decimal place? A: 0.4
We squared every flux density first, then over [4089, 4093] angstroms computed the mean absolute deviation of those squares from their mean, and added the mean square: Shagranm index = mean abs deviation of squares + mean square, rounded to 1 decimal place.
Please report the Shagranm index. 18.7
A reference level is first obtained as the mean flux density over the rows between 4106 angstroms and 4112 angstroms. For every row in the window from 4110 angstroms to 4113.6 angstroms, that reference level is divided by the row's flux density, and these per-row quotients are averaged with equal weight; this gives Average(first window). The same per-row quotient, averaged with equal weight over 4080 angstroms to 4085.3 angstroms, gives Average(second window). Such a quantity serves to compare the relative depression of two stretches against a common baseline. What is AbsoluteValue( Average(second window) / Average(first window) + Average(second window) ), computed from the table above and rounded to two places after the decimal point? 2.07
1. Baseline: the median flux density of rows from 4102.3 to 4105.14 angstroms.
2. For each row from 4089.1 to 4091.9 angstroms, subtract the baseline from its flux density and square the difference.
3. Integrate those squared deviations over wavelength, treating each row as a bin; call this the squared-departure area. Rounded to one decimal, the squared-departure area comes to 3.3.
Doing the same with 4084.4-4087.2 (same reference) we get 1.2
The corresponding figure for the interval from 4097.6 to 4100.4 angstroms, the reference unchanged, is 0.2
